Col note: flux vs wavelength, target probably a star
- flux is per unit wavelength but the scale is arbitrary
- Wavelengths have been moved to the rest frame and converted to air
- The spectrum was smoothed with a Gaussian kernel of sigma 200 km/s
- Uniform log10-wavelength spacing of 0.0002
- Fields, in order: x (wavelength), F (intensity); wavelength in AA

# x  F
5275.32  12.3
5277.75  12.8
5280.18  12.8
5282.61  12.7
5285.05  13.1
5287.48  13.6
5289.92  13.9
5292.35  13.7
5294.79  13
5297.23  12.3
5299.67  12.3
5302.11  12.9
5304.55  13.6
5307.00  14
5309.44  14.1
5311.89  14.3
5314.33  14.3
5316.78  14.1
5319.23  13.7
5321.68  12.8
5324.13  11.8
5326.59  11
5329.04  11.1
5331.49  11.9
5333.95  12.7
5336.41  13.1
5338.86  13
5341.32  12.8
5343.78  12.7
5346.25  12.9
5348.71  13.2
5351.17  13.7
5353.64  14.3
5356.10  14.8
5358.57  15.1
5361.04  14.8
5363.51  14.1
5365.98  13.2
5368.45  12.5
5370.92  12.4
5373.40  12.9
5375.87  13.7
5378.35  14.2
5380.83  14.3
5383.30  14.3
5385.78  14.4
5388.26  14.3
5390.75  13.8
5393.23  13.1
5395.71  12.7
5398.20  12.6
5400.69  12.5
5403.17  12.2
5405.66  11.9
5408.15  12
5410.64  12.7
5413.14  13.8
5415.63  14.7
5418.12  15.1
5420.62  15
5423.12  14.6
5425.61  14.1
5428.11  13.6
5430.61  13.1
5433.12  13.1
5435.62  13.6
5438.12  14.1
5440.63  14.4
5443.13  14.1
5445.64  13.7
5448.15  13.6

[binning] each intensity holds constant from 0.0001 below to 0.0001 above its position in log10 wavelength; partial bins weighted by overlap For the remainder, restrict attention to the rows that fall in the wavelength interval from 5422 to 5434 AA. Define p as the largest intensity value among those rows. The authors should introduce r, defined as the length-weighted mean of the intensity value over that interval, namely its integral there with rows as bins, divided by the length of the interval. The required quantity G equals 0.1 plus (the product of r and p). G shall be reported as 200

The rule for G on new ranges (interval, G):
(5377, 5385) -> 204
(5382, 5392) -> 205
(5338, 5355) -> 190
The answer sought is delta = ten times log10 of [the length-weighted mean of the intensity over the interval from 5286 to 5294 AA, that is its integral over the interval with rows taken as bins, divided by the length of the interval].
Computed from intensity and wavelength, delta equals 11.4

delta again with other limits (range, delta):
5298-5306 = 11.1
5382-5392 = 11.5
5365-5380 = 11.2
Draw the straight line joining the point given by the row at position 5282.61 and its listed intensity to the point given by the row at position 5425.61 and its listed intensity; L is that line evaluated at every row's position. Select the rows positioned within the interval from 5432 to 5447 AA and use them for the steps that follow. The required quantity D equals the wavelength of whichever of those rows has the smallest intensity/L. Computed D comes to 5433.12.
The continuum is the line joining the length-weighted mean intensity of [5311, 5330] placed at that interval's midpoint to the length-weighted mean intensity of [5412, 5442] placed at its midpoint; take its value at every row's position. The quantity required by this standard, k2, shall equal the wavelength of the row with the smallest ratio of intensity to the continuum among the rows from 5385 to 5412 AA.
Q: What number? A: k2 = 5405.66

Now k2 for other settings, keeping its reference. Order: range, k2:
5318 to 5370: 5326.59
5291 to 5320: 5299.67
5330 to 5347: 5331.49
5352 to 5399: 5398.20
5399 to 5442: 5405.66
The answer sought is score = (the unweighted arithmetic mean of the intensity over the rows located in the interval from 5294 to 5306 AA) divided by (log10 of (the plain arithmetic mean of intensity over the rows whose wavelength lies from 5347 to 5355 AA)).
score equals 11.3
